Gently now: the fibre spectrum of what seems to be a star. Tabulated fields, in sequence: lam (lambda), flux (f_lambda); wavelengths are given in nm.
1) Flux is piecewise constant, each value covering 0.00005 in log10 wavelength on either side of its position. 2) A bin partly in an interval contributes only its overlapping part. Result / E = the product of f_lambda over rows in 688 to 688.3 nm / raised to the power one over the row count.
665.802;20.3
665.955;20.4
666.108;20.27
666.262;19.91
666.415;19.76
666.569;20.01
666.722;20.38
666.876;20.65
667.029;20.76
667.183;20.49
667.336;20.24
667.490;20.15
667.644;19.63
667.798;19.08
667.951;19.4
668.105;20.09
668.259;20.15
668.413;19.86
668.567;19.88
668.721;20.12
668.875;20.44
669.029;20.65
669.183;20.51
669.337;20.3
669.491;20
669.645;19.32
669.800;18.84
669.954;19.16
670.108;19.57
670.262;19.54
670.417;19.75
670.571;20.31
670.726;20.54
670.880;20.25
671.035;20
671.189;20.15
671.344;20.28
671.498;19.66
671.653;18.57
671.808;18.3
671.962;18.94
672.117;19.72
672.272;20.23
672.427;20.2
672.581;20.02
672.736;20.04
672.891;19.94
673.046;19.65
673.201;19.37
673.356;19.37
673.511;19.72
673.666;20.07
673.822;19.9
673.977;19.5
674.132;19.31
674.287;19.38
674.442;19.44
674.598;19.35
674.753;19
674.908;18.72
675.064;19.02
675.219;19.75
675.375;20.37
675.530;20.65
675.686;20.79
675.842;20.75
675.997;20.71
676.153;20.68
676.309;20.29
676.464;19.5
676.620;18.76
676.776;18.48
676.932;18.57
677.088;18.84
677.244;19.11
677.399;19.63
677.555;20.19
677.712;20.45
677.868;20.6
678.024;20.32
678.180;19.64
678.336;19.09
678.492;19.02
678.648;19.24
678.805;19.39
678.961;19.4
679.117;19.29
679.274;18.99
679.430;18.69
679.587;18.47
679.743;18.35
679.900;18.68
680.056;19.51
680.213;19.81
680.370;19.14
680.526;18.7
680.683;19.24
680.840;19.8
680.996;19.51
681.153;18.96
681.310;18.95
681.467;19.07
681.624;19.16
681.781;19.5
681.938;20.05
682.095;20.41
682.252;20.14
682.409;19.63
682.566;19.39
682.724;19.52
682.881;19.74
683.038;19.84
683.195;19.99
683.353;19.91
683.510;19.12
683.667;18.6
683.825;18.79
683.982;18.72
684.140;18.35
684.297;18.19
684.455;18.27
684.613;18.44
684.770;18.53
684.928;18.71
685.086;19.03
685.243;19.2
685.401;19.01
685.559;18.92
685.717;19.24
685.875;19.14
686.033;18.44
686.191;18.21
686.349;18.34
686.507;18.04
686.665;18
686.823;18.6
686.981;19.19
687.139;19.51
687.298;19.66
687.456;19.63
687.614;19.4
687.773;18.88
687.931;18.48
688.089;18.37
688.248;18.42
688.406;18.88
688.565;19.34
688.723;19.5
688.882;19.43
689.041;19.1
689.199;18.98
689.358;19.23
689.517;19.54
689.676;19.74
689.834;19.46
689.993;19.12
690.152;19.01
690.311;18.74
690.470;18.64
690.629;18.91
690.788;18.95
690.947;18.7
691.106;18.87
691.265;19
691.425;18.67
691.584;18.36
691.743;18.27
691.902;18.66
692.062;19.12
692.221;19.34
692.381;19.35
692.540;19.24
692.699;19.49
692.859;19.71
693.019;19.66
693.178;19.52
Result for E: 18.4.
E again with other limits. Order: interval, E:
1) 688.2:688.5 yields 18.6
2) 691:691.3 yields 18.9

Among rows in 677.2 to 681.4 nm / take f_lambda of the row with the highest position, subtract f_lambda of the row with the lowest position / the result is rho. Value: -0.2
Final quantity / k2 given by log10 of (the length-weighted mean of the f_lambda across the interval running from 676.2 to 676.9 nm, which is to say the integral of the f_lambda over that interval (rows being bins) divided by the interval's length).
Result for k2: 1.28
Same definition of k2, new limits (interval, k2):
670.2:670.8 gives 1.30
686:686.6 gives 1.26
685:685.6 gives 1.28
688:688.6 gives 1.27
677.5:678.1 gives 1.31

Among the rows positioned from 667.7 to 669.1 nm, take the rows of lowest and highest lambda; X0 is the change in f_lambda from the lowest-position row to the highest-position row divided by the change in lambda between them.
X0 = 1.28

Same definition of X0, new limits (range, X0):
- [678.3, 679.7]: -0.50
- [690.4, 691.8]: -0.29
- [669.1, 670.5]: -0.62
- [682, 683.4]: -0.40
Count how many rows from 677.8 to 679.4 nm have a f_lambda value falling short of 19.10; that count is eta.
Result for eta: 3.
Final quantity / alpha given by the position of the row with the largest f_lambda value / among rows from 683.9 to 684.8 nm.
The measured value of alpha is 683.982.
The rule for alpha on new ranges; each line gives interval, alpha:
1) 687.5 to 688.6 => 687.614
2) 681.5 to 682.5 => 682.095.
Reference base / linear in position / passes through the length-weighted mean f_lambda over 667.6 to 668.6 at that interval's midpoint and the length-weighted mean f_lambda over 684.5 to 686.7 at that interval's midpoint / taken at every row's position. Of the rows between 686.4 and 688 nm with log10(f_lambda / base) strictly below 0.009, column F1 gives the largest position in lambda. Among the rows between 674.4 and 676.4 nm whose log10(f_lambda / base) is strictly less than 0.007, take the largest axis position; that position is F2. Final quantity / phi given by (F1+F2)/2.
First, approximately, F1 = 687.931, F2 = 675.064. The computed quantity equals 681.50 nm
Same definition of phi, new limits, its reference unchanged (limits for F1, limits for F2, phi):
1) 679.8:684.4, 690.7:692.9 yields 688.02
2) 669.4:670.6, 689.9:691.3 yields 680.44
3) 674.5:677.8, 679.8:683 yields 679.43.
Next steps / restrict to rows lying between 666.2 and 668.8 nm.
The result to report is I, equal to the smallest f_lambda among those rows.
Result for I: 19.08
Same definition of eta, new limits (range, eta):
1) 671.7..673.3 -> 2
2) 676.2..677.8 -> 4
